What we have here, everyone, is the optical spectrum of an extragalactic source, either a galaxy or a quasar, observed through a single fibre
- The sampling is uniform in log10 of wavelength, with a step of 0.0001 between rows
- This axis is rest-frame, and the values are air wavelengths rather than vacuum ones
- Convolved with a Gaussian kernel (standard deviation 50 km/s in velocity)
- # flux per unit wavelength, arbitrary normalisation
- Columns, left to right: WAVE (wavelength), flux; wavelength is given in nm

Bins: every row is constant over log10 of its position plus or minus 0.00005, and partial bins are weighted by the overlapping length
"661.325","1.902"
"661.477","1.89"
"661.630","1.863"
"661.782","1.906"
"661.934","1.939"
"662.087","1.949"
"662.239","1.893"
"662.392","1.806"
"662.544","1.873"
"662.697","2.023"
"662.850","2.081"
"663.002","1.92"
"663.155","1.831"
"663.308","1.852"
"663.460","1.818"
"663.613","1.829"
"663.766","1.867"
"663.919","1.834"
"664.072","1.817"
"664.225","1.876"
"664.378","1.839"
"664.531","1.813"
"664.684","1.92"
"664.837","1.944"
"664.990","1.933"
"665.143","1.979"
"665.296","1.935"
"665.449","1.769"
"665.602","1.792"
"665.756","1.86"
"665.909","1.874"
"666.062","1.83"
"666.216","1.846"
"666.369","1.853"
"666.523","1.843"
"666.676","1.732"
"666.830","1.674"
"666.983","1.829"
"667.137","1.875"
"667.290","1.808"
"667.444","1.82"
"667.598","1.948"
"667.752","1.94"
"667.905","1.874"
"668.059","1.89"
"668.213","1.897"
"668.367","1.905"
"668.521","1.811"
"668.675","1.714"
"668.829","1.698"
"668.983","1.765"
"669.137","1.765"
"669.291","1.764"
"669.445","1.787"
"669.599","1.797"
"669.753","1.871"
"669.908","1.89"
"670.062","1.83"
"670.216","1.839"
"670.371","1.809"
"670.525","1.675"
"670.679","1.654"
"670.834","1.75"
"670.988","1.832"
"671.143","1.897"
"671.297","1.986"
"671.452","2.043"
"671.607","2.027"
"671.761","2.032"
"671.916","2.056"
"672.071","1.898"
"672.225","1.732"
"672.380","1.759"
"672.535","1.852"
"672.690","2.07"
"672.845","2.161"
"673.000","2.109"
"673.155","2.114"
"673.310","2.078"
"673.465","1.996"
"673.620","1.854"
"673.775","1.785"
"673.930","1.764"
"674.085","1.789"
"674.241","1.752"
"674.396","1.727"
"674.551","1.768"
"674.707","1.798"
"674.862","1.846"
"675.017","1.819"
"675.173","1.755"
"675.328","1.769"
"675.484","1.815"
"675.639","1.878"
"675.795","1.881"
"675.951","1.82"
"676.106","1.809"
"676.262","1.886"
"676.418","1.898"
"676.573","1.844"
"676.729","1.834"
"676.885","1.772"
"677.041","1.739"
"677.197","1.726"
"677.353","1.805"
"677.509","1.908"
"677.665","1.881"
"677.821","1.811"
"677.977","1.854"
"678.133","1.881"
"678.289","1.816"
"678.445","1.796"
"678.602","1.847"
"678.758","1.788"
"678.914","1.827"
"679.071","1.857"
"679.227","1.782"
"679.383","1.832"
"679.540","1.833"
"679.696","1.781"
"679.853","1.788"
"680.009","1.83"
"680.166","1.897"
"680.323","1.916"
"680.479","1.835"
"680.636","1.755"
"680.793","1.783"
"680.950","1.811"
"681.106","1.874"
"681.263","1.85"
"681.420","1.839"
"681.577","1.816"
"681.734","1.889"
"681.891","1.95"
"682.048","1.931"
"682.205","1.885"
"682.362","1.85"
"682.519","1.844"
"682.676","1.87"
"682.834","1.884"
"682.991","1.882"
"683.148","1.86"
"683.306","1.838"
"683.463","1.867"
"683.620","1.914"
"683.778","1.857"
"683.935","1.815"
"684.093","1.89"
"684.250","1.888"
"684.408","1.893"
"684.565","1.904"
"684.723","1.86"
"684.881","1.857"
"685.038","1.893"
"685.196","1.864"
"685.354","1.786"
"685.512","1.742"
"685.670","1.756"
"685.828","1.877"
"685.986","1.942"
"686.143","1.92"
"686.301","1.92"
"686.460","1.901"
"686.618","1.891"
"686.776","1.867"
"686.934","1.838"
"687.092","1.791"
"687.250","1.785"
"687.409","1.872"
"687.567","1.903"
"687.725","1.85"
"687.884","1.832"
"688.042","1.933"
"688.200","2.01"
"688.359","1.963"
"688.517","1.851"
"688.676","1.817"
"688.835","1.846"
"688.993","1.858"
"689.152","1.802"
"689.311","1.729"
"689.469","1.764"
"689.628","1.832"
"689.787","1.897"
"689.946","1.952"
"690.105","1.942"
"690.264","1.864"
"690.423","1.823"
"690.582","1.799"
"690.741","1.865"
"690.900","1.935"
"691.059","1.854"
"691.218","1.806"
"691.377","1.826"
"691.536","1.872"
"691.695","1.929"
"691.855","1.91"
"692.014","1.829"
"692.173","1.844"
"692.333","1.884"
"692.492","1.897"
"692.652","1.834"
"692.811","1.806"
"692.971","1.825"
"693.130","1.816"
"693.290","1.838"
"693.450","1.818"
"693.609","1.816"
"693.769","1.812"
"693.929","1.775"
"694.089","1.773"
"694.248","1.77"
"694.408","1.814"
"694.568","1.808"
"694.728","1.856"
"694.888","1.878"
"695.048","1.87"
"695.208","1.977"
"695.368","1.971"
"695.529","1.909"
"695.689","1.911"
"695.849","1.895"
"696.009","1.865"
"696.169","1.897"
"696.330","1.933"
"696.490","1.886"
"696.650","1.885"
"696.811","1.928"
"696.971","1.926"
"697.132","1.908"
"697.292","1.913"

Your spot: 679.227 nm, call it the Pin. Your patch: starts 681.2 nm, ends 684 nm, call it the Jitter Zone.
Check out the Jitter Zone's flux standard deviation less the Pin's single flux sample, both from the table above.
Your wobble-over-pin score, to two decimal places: -1.75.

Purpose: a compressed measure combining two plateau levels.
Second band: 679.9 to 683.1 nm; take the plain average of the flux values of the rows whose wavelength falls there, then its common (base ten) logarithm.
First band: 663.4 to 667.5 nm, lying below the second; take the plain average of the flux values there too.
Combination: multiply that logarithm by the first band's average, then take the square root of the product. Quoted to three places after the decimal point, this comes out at 0.705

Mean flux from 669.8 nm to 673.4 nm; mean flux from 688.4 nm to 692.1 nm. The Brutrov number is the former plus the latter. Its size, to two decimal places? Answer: 3.77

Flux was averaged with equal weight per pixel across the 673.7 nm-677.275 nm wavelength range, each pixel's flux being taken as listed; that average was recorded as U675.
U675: 1.80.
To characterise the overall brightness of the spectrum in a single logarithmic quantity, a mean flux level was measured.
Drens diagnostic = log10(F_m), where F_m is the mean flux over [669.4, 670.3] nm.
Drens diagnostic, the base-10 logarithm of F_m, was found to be 0.264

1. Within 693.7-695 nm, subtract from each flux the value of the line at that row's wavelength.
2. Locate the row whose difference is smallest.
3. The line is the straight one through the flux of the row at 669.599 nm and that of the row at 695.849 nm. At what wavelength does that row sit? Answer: 694.248 nm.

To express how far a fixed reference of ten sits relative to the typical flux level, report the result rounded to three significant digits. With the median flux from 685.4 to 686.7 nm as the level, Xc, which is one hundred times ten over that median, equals 527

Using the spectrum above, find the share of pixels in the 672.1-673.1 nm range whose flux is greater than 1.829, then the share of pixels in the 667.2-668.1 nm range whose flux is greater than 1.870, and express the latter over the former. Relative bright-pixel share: 1.0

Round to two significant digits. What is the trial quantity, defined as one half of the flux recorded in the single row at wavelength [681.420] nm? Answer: 0.92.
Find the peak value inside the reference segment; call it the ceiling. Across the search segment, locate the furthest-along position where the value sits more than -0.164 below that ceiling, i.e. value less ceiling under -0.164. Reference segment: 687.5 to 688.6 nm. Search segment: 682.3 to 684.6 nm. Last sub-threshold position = 683.935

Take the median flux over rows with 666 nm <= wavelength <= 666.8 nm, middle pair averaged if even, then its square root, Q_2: 1.36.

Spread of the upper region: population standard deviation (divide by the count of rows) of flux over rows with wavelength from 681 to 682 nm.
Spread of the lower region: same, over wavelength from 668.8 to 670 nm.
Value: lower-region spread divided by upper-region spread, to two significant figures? 1.4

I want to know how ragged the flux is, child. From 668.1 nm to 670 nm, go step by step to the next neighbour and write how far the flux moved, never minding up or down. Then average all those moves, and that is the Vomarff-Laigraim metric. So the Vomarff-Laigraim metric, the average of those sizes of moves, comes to 0.037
